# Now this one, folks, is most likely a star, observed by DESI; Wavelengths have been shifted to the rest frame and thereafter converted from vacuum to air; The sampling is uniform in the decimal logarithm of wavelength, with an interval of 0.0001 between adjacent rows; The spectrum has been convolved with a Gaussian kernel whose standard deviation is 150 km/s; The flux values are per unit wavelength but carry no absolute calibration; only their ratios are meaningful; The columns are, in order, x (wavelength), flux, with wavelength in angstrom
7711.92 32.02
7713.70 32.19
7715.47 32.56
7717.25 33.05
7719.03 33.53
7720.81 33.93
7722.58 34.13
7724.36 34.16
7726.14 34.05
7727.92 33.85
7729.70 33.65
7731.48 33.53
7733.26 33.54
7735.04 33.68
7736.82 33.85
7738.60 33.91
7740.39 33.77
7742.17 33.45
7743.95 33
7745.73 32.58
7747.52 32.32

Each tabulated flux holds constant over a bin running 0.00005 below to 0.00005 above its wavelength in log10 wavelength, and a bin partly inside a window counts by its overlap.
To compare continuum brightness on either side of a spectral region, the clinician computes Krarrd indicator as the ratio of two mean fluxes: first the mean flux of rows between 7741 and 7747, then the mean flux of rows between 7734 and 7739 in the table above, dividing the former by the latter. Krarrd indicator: 0.976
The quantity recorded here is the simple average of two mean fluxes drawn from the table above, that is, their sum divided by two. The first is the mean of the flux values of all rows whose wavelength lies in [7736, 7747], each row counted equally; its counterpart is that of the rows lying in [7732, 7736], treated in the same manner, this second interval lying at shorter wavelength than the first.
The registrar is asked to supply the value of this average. 33.5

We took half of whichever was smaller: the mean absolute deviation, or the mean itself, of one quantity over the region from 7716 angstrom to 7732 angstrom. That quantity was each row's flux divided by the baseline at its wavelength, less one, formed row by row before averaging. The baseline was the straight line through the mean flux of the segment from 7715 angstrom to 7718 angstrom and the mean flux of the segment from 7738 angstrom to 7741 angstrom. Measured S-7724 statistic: 0.005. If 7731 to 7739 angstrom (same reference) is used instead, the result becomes 0.001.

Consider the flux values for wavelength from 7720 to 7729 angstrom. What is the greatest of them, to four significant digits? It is 34.16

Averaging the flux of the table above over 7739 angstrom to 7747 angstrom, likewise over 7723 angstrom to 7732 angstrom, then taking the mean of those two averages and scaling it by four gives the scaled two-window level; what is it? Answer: 134.1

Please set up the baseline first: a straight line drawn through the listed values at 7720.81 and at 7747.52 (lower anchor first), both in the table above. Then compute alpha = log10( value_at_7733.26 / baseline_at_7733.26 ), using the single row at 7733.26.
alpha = 0.0047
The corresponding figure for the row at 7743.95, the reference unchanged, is 0.0062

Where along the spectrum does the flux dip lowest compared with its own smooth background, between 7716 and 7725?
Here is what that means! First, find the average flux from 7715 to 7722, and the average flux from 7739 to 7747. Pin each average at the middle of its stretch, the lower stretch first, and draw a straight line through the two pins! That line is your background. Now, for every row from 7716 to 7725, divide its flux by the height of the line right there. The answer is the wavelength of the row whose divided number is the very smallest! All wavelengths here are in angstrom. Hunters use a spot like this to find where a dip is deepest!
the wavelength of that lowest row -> 7717.25 angstrom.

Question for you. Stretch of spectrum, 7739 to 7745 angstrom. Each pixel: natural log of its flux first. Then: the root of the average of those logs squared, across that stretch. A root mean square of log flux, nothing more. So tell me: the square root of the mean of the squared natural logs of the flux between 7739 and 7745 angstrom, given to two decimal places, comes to 3.51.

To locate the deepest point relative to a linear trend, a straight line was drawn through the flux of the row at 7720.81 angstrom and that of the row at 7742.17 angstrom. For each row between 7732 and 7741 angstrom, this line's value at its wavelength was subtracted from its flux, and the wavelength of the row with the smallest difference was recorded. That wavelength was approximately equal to 7733.26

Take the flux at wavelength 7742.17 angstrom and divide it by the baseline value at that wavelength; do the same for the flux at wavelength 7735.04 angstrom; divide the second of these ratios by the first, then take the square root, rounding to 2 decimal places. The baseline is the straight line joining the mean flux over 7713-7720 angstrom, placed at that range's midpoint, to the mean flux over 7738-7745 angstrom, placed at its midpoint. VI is 1.01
